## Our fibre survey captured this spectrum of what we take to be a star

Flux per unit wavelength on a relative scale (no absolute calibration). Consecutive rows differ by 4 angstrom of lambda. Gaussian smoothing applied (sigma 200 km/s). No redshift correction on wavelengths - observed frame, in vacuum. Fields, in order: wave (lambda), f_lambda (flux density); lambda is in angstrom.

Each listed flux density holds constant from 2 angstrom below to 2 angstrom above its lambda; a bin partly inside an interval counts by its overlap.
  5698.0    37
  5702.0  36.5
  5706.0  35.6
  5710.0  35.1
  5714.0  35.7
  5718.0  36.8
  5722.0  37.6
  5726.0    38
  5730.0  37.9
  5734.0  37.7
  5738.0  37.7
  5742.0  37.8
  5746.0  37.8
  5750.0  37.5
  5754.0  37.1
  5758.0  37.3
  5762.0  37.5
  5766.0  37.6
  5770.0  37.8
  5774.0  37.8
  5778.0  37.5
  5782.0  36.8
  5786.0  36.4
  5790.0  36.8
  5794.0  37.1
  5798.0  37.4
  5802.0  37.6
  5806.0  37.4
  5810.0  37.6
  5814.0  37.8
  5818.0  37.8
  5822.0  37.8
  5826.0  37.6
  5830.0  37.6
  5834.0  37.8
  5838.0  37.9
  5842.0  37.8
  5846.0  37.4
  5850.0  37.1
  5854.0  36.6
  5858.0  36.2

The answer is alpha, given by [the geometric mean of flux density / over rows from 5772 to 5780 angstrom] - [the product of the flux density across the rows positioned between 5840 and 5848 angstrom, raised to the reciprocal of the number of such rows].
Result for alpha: 0.1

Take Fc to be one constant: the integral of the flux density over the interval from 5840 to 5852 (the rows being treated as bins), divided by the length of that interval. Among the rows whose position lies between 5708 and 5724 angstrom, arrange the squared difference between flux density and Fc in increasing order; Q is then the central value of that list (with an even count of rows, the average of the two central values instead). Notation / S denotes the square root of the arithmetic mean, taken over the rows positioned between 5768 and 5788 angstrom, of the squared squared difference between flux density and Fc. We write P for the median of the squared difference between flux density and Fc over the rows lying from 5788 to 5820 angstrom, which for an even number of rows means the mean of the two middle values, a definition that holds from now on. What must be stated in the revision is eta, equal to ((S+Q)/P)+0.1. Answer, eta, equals 32.1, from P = 0.069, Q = 1.70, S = 0.52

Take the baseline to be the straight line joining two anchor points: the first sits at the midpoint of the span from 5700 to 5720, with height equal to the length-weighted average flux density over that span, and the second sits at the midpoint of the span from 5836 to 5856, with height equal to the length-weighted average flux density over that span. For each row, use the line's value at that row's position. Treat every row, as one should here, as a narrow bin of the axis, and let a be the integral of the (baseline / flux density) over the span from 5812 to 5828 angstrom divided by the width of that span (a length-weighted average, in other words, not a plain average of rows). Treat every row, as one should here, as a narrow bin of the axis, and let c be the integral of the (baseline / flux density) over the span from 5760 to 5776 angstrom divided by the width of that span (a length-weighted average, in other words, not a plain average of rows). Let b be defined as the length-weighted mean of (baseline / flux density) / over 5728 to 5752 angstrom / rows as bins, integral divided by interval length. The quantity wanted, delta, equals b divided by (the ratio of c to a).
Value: 0.97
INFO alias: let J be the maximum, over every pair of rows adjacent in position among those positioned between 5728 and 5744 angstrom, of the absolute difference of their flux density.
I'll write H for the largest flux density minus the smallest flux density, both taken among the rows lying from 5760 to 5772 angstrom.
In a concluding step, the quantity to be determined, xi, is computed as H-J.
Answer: 0.1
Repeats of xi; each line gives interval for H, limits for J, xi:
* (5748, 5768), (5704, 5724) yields -0.6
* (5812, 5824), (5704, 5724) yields -1.1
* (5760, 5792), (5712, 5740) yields 0.3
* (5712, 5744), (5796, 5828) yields 2.1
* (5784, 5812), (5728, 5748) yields 1.0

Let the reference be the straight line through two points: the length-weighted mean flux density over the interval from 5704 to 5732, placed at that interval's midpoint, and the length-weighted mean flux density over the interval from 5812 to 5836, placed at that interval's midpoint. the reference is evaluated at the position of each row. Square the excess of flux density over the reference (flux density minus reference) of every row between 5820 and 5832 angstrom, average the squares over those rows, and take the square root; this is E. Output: 0.15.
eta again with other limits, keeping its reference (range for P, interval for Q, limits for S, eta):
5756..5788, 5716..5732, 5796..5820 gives 4.4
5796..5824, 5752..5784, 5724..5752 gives 8.6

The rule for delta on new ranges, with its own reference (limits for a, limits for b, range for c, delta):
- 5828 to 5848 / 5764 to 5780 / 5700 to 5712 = 0.96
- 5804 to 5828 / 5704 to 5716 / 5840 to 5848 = 1.00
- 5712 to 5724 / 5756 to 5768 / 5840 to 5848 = 0.96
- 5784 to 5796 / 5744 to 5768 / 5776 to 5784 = 0.98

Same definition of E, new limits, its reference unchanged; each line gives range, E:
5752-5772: 0.39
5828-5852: 0.44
